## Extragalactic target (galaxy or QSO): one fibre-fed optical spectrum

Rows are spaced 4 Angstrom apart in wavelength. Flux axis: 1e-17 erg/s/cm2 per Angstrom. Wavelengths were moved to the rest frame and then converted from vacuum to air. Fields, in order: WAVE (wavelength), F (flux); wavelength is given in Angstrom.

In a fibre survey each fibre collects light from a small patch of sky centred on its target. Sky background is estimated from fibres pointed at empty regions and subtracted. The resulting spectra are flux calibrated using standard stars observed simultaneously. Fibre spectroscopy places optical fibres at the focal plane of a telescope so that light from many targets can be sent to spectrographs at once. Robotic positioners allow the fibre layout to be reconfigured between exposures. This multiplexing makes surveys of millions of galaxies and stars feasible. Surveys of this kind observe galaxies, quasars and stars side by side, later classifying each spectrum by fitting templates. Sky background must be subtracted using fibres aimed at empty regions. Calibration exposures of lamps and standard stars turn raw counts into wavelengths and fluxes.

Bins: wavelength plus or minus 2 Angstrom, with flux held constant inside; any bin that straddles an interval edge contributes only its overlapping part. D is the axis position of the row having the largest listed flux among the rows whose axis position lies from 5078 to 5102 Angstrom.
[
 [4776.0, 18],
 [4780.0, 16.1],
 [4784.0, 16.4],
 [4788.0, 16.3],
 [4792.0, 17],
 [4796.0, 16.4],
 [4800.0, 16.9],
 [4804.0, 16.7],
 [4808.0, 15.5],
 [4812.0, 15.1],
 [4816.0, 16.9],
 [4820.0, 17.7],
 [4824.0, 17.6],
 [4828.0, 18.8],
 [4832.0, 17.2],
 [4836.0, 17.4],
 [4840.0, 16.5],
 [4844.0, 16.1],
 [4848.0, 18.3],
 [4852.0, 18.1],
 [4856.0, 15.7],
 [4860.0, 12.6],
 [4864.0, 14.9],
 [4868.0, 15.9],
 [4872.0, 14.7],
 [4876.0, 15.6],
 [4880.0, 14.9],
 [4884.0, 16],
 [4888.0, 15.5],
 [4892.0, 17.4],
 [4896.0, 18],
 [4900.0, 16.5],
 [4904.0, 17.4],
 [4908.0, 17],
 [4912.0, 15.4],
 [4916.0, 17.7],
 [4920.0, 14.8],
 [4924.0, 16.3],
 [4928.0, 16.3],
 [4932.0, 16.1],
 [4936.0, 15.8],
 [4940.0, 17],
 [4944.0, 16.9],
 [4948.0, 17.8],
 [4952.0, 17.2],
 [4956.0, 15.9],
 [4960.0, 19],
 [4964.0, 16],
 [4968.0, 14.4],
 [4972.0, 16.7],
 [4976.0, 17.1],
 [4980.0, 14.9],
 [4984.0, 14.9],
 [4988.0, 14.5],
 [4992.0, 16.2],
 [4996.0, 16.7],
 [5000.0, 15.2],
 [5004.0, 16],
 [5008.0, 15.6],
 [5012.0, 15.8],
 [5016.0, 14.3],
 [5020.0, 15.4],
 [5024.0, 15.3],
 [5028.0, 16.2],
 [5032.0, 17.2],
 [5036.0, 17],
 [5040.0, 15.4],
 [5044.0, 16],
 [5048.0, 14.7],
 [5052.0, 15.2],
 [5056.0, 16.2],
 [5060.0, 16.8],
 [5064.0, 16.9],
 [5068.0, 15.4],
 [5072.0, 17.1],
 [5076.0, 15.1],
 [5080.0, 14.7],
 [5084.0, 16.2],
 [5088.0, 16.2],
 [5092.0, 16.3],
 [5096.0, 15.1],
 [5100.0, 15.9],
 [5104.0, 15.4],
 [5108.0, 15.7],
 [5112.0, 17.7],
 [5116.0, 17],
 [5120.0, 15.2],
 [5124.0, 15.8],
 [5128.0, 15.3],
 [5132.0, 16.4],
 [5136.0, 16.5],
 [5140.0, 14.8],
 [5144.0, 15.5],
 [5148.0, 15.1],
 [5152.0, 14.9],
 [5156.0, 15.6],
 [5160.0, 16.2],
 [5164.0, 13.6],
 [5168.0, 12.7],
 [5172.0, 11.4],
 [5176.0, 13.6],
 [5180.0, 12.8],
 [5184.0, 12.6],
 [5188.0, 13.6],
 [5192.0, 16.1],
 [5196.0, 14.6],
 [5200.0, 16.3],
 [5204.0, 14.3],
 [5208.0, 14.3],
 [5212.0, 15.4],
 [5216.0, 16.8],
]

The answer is 5092.0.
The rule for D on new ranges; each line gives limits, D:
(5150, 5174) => 5160.0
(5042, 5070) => 5064.0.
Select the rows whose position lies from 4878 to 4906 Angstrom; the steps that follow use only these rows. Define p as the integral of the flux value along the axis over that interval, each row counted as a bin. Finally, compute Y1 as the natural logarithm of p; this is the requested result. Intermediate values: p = 463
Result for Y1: 6.1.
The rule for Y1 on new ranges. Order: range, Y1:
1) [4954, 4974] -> 5.8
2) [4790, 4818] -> 6.1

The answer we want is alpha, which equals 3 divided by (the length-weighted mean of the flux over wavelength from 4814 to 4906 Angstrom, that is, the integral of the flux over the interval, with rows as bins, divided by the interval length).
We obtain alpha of 0.182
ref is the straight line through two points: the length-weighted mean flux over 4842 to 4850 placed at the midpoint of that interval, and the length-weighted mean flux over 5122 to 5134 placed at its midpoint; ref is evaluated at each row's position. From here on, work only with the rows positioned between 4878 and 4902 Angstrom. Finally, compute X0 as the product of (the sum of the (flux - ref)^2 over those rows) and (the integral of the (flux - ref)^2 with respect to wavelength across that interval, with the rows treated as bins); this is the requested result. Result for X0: 345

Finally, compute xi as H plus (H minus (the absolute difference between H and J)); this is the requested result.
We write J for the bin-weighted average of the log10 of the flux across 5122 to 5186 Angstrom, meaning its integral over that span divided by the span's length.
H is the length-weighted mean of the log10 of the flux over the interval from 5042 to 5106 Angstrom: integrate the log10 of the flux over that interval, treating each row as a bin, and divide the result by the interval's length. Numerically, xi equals 2.36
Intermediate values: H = 1.20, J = 1.16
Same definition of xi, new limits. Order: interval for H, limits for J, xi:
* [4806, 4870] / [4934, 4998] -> 2.43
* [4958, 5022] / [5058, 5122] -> 2.39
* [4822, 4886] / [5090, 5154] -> 2.41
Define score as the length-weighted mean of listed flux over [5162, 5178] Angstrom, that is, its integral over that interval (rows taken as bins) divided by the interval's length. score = 12.8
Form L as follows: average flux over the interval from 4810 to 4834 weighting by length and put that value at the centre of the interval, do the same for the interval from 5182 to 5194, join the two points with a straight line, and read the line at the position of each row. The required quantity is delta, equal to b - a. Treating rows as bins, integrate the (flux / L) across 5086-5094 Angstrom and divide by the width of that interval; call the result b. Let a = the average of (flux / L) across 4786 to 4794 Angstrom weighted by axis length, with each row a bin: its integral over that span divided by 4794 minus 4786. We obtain 0.136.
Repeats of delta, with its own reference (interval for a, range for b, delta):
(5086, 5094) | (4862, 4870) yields -0.174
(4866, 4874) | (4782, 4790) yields 0.023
